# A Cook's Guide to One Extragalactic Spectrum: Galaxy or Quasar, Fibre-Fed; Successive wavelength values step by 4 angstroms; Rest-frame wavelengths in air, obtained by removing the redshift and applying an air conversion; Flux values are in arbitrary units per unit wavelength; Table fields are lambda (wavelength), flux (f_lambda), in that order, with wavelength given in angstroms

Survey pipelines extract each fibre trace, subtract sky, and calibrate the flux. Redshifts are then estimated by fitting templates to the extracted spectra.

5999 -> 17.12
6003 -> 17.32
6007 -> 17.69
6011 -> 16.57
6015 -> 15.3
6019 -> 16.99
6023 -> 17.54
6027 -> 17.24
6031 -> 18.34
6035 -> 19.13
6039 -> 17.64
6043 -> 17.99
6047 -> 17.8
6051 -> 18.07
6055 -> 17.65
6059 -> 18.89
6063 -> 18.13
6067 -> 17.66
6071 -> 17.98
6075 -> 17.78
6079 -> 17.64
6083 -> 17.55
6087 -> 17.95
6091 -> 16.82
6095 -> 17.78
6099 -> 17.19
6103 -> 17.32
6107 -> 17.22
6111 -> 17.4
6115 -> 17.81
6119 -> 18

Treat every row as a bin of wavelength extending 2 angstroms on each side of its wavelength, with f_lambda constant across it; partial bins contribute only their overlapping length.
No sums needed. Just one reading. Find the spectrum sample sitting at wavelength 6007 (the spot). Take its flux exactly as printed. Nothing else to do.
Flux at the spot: 17.69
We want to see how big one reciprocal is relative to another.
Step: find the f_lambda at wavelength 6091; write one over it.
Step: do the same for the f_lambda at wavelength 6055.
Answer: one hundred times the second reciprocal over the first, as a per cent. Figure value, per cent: 95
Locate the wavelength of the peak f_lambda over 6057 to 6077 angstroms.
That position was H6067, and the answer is 6059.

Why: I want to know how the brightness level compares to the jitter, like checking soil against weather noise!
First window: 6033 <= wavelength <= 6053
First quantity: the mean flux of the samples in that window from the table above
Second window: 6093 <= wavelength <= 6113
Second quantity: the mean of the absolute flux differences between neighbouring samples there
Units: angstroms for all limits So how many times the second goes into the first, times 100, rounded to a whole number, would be 7250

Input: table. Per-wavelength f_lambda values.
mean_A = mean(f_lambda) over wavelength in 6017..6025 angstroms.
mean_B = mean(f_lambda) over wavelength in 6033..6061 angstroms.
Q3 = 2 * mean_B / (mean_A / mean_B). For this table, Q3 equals 38.2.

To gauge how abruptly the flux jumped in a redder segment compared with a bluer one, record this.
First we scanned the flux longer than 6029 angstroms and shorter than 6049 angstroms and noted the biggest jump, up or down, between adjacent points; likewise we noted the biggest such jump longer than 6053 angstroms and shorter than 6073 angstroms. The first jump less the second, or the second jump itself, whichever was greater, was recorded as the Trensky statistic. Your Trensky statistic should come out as 1.24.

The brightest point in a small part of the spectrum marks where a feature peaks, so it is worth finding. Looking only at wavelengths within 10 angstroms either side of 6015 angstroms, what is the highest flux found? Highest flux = 17.69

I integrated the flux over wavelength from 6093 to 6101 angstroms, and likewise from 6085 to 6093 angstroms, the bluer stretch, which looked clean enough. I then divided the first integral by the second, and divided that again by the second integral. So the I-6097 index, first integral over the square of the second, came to 0.0072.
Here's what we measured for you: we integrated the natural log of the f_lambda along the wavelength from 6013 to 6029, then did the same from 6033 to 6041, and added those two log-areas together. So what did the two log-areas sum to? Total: 68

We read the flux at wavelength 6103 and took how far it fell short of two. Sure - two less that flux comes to -15.3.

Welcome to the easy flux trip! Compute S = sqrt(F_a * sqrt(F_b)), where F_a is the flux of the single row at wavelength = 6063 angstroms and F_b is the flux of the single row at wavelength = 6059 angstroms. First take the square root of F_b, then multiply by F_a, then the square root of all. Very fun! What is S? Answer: 8.88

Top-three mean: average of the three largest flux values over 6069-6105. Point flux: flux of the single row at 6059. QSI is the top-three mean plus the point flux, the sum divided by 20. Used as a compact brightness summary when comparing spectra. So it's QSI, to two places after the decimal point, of 1.84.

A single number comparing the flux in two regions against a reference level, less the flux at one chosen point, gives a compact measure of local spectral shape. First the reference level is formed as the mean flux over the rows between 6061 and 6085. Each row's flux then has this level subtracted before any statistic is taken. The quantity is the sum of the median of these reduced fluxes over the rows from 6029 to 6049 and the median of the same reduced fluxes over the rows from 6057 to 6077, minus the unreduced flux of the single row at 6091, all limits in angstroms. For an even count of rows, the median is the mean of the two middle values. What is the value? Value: -16.4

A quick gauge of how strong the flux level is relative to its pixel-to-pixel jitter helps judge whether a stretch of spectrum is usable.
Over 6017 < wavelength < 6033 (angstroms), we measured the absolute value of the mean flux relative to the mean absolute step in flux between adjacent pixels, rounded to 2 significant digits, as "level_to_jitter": 27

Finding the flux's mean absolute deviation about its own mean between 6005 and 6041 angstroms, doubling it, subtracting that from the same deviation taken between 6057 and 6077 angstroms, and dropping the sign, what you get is 1.2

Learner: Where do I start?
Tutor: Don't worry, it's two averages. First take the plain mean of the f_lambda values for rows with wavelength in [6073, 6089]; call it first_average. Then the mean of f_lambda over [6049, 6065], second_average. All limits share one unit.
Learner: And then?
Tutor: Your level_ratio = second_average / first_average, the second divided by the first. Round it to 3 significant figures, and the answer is 1.03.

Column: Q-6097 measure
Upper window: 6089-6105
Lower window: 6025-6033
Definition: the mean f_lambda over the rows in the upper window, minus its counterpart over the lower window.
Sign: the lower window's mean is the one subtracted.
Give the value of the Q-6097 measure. -0.51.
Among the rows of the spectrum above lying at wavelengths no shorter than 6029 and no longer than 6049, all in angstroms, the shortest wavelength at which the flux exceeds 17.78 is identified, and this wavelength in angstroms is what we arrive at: 6031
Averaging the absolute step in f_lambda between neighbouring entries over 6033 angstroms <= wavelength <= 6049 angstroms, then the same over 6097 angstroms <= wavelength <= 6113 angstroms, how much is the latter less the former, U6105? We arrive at -0.5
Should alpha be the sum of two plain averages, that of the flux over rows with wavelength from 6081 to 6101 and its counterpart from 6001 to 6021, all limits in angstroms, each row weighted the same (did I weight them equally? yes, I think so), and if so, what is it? 34.2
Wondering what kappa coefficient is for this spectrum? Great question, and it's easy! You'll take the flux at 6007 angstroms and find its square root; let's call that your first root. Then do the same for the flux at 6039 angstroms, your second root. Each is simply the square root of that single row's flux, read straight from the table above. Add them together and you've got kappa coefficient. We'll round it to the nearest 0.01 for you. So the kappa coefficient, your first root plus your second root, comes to 8.41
